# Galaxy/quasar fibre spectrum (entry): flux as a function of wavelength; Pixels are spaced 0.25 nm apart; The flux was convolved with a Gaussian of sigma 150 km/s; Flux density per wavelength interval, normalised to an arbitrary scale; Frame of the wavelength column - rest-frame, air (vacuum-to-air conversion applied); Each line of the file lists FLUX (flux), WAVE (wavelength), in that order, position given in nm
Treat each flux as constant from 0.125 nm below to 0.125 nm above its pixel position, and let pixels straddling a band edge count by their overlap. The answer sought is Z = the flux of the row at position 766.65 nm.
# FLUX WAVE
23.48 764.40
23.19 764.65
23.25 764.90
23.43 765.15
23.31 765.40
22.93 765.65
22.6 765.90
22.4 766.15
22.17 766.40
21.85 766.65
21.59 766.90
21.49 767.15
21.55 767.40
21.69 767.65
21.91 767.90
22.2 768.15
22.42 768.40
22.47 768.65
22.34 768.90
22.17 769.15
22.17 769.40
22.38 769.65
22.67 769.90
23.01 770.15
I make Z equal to 21.85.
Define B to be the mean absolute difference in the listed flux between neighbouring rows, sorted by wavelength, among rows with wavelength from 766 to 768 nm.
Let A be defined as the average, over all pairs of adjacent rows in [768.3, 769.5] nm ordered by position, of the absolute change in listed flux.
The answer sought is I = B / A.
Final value 2.17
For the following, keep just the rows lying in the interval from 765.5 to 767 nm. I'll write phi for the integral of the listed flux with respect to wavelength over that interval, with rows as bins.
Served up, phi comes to 33.4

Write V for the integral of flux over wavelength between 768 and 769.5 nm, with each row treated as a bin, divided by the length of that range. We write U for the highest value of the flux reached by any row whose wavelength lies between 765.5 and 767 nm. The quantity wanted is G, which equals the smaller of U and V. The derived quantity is 22.3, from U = 22.93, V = 22.3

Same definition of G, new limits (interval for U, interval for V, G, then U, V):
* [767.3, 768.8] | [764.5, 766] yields 22.5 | 22.47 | 23.1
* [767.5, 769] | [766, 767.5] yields 21.9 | 22.47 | 21.9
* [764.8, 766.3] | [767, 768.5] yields 21.9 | 23.43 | 21.9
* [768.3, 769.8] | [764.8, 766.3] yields 22.5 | 22.47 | 23.0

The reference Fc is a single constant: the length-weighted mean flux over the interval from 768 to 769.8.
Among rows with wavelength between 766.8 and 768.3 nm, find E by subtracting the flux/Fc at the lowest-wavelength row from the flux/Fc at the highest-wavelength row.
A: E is 0.027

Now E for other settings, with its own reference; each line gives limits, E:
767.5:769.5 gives 0.022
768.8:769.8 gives 0.002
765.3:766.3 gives -0.041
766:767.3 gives -0.041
